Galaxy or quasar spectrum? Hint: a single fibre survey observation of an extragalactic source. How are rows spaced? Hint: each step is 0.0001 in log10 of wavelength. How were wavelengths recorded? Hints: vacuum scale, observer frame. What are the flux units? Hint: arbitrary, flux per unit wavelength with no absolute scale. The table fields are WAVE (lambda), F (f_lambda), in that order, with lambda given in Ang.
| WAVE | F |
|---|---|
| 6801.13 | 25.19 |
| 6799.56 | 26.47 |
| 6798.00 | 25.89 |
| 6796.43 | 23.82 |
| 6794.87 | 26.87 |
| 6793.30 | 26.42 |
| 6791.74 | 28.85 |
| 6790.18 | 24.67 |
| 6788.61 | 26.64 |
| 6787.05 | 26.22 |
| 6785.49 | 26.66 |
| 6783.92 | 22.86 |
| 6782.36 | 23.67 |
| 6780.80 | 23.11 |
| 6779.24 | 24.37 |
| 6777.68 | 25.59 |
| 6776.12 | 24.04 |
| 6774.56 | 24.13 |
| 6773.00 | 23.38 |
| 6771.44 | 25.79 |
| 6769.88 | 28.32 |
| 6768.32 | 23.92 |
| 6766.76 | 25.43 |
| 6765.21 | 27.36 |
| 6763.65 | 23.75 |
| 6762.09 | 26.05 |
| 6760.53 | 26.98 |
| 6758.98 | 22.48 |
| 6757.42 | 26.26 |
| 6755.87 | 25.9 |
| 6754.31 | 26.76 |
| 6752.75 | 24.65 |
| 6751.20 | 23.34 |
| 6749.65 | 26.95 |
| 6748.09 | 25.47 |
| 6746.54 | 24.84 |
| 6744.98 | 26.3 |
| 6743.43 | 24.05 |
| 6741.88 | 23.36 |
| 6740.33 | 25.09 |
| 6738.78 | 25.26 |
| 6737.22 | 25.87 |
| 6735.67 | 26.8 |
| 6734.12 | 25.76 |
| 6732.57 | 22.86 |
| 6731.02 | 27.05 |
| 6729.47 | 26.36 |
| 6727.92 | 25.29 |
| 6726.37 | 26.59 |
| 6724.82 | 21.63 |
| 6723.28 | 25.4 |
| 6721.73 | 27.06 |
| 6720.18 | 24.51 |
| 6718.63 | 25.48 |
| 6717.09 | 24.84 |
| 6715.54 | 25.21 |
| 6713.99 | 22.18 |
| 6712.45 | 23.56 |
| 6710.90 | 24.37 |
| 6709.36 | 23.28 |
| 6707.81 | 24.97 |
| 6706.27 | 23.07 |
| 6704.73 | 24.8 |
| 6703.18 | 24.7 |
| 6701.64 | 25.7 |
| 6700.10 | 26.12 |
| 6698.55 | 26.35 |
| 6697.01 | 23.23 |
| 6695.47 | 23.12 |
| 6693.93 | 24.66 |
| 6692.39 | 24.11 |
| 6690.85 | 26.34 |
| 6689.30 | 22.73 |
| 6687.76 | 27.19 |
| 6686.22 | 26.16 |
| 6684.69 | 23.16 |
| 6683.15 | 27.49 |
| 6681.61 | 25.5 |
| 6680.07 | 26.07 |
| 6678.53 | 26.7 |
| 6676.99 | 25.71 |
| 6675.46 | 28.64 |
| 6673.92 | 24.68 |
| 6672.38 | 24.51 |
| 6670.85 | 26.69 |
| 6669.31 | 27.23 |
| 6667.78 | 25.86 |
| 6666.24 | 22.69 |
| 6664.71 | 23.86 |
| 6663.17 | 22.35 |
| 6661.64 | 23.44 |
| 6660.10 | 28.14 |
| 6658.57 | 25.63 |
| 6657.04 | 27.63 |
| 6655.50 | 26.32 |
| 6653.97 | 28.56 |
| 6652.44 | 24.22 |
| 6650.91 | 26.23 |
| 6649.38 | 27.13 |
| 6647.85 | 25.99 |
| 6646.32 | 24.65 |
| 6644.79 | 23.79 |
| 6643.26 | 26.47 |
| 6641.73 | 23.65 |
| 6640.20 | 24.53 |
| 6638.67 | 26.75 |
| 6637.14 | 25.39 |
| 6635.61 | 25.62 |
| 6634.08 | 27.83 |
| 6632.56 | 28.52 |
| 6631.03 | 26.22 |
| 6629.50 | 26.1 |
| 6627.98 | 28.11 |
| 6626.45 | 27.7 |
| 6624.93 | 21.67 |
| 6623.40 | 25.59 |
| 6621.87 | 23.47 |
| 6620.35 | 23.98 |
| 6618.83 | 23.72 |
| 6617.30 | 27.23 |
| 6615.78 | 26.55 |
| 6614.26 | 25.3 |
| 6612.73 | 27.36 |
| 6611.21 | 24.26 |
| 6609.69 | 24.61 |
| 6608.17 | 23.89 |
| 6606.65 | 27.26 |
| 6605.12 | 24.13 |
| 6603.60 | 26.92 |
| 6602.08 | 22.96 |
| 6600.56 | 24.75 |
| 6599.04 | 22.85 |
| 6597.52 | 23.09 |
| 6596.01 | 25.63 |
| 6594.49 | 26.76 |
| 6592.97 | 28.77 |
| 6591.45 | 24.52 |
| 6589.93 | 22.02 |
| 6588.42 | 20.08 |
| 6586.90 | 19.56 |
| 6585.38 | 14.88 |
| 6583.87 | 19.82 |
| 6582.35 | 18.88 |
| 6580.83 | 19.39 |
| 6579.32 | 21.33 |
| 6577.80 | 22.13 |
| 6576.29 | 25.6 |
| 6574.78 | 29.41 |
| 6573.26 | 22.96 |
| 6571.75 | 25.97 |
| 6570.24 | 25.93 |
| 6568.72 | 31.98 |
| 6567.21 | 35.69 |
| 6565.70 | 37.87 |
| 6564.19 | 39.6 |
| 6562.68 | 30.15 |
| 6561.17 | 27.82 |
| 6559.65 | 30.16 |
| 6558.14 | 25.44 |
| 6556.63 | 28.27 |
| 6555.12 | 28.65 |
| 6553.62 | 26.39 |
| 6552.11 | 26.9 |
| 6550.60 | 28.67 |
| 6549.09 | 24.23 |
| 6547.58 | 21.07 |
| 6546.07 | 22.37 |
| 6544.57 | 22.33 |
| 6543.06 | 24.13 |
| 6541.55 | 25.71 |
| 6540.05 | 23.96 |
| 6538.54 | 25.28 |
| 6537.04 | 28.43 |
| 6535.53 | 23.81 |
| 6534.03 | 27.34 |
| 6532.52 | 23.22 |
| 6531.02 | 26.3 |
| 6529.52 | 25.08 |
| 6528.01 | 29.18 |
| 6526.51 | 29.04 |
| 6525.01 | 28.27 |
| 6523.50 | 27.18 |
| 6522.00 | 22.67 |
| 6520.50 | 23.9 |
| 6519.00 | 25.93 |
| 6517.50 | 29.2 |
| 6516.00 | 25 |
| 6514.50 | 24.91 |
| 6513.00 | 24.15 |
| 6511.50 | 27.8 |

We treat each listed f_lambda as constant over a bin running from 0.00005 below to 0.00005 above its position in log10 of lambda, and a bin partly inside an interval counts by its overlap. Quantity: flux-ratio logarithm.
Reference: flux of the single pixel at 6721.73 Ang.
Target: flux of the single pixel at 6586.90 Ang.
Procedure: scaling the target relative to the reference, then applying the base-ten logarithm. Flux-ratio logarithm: -0.14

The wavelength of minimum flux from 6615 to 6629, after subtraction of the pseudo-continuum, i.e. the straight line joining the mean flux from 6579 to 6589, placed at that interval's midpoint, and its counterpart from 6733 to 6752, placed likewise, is 6624.93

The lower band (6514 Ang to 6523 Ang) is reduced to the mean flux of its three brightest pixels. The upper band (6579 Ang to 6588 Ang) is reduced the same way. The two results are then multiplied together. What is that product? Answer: 541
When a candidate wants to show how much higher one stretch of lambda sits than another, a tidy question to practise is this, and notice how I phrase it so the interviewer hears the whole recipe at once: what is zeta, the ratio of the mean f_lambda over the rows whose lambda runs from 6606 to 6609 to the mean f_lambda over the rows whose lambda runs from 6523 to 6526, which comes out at 0.92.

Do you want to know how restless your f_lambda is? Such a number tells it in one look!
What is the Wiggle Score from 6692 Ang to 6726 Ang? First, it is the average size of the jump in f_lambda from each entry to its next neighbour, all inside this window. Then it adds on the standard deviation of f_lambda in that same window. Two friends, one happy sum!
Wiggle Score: 2.7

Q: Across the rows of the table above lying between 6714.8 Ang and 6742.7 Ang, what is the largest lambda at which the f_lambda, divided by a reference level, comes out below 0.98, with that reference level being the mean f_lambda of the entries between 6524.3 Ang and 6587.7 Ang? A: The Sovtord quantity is 6741.88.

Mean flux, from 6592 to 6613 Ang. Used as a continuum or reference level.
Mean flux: 25.2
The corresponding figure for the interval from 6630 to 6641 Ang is 26.4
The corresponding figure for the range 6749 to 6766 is 25.5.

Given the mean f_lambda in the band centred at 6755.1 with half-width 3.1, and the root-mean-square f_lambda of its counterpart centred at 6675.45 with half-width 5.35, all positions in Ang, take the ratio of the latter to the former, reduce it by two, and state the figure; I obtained -0.99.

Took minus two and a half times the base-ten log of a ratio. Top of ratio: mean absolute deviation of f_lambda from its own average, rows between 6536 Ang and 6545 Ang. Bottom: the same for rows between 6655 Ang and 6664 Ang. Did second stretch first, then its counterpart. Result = 0.2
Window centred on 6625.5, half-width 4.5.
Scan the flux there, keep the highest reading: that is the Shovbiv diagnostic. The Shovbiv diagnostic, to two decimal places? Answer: 28.11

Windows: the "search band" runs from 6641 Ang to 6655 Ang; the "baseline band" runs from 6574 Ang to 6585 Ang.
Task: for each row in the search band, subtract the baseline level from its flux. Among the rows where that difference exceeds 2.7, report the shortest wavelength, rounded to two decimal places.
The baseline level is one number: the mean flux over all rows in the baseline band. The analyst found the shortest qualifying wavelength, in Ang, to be 6643.26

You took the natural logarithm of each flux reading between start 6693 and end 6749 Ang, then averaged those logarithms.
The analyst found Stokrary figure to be 3.21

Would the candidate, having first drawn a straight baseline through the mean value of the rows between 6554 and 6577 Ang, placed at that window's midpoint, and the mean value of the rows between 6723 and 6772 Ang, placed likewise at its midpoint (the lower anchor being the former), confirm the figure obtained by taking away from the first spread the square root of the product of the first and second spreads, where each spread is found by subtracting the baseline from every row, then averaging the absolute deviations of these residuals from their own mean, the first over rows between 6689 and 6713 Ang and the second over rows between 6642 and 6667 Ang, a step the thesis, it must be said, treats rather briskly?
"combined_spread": -0.26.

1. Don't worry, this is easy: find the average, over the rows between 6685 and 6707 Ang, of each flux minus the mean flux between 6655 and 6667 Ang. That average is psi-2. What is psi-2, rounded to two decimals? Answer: -0.13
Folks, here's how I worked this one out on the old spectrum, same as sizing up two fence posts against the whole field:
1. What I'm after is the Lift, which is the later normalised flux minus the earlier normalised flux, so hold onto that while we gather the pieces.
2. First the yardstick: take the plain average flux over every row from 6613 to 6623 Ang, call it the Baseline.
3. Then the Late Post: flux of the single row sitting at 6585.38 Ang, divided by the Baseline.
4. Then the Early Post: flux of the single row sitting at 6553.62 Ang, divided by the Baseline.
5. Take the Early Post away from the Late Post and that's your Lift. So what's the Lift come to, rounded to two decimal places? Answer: -0.46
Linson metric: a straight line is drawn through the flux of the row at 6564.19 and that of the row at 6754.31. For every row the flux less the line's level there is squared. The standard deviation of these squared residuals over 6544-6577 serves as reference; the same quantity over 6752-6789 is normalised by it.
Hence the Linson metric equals 0.03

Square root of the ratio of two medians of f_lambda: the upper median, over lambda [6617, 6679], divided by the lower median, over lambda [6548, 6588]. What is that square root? 0.99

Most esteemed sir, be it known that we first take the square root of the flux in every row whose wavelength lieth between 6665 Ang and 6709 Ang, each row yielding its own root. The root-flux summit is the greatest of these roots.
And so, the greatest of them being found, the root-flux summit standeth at 5.35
